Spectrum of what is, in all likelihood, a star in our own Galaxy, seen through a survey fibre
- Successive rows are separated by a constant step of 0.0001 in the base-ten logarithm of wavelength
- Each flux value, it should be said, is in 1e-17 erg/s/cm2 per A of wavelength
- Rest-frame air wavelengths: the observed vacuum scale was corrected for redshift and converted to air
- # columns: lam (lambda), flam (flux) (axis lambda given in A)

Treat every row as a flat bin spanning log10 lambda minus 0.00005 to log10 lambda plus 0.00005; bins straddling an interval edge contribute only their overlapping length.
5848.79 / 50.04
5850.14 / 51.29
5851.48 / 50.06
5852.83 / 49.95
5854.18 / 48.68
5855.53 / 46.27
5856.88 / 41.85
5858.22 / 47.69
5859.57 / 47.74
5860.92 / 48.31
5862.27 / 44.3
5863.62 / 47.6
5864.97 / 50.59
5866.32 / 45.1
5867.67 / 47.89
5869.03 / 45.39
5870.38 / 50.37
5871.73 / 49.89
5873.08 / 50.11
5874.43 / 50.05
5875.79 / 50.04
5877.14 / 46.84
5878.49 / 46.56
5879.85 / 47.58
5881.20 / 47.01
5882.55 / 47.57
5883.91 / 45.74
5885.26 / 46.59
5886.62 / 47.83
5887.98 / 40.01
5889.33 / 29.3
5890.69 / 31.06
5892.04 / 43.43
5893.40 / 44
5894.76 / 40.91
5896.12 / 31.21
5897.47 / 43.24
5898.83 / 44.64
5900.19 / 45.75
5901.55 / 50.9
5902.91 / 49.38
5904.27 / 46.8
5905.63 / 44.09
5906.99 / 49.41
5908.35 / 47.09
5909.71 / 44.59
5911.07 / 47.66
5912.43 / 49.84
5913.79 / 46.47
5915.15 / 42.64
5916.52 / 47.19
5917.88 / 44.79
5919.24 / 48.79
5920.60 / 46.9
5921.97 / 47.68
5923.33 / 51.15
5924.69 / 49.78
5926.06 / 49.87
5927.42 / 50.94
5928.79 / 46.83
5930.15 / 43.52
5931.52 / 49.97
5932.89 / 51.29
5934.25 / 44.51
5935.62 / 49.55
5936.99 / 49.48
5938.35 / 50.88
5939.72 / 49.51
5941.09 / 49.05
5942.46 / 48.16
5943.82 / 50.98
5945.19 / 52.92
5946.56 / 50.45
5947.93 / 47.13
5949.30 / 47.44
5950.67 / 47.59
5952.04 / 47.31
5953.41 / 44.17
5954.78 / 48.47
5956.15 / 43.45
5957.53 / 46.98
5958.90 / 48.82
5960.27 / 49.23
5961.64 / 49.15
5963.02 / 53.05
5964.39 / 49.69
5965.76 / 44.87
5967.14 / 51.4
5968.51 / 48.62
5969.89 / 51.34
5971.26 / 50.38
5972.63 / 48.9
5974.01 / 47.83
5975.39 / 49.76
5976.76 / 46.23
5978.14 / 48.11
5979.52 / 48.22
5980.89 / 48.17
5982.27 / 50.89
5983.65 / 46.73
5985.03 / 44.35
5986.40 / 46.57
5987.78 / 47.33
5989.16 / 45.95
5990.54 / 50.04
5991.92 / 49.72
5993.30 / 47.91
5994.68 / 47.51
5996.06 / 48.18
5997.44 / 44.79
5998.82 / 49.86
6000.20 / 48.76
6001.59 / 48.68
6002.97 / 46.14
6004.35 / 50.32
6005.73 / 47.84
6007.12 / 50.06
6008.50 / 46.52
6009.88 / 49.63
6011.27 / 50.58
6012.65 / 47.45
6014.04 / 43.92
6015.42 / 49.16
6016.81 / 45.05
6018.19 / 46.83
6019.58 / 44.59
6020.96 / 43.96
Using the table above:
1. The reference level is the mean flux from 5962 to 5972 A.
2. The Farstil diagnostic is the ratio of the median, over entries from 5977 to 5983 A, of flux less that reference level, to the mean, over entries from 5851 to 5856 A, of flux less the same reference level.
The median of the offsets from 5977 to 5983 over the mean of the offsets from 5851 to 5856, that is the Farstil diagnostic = 1.5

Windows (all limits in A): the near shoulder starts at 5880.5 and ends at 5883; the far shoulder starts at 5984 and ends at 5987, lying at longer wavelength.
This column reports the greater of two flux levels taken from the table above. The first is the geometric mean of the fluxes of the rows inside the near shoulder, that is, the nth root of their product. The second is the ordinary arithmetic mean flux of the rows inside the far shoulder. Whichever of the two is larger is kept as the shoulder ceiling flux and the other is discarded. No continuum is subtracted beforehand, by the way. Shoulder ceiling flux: 47.3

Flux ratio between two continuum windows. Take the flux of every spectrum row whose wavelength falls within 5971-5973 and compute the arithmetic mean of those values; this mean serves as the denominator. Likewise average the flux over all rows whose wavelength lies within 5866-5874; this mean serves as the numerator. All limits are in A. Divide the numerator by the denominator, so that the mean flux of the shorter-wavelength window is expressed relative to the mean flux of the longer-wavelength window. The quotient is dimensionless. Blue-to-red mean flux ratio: 0.97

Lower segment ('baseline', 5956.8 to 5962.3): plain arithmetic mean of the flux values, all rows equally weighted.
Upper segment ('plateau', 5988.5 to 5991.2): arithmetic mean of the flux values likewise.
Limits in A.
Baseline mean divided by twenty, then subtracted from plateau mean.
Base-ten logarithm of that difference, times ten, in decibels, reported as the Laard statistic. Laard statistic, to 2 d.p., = 16.59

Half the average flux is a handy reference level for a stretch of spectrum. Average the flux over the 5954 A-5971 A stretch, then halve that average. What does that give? 24.4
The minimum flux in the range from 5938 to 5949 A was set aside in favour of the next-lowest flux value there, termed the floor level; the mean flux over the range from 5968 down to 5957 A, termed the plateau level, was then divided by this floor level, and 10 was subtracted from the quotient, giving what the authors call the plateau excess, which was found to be -8.98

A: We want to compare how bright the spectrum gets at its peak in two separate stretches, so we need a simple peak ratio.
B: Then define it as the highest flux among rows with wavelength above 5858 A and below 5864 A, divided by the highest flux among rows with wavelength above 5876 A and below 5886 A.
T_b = 1.02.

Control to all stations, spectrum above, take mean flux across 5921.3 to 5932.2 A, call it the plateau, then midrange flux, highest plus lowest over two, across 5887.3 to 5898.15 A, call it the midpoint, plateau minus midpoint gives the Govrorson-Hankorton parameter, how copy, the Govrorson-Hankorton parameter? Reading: 12.1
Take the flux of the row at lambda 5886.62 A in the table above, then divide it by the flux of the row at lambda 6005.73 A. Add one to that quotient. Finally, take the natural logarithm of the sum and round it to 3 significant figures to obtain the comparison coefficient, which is 0.693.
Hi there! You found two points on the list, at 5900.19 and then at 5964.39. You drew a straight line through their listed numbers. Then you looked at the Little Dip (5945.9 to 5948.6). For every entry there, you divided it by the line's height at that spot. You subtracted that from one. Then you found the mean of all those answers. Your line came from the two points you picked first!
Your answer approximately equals -0.003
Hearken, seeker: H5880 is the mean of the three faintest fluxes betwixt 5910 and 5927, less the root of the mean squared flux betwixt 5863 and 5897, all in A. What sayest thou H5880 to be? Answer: -1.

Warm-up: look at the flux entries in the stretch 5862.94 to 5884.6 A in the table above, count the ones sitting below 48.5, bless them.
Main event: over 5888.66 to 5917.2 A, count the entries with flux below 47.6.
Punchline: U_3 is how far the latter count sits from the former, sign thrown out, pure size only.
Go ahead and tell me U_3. 6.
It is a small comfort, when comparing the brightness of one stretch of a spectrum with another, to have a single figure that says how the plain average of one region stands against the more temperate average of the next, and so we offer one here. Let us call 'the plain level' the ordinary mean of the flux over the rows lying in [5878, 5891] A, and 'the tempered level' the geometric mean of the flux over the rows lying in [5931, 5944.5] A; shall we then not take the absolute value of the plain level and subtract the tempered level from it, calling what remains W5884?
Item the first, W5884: -6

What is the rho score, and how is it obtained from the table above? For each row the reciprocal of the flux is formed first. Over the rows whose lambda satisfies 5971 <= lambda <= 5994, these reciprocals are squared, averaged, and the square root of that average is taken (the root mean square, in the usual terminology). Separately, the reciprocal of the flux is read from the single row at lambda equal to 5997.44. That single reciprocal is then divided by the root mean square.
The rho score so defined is 1.07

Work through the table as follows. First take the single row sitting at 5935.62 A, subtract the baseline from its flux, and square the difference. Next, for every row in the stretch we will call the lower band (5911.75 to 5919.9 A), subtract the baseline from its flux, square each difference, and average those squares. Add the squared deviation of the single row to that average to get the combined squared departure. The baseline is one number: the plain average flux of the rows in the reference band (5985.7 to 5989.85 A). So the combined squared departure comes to 14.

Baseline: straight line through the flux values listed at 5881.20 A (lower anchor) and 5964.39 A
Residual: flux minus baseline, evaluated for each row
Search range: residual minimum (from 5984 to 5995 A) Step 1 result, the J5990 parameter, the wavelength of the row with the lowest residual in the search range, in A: 5985.03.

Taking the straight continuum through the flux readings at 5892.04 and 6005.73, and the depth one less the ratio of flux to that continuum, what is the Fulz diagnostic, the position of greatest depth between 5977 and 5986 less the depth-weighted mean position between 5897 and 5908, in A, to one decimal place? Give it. 81.7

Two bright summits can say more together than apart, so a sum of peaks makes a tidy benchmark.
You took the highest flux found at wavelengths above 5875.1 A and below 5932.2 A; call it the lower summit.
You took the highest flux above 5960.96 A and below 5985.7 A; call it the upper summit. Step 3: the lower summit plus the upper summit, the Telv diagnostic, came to 104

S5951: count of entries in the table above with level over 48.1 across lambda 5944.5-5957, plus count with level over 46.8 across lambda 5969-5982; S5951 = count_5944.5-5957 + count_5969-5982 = 11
